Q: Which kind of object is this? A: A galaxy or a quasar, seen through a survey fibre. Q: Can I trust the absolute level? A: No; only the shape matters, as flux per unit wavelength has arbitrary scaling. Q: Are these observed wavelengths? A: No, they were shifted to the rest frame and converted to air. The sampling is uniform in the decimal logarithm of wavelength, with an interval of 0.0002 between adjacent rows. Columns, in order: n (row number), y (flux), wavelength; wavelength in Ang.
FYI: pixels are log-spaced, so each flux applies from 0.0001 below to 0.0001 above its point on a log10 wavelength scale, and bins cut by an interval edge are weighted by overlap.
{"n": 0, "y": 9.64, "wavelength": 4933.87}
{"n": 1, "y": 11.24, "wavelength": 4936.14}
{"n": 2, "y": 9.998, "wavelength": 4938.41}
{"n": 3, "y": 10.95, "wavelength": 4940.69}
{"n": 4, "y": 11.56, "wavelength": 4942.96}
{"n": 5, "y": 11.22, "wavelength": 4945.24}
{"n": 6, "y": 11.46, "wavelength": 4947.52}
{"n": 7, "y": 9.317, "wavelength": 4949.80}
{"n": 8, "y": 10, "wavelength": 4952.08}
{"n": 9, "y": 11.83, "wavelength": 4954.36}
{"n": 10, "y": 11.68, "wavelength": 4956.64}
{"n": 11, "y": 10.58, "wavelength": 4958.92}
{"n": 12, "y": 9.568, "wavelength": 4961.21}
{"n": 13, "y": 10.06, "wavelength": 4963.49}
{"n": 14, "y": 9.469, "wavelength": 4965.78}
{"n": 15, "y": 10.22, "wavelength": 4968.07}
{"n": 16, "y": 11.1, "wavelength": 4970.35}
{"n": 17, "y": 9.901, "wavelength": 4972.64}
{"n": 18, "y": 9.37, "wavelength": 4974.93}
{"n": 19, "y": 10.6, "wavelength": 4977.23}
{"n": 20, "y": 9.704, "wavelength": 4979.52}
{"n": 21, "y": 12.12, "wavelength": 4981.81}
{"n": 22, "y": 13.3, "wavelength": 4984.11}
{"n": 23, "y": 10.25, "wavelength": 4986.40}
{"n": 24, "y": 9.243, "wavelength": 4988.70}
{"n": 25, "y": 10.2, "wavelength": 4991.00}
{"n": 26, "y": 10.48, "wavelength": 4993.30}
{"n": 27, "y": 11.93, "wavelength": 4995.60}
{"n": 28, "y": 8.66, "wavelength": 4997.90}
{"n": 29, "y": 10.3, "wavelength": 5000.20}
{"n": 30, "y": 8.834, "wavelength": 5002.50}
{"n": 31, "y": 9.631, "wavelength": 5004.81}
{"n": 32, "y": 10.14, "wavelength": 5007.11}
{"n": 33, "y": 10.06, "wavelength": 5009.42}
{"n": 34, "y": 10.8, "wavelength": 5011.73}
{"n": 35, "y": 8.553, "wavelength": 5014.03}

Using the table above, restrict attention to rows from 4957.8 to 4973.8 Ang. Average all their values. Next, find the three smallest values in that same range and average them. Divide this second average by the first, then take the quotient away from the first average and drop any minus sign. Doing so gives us 9.2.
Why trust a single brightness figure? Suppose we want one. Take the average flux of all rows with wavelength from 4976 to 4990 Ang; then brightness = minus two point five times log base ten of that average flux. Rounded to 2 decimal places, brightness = -2.59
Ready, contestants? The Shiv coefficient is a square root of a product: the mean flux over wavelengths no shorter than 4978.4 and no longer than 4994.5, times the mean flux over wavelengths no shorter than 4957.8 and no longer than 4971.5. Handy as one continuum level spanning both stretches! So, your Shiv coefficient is 10.5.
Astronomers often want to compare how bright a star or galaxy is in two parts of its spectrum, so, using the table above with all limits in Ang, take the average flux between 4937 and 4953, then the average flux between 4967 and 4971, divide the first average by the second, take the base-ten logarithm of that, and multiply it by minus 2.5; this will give 0.00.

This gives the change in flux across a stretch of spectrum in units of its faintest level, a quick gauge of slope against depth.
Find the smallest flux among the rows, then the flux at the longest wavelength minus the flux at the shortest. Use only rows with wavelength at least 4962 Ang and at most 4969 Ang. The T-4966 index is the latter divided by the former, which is 0.0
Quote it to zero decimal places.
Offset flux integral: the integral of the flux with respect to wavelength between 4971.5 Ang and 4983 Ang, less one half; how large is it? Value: 118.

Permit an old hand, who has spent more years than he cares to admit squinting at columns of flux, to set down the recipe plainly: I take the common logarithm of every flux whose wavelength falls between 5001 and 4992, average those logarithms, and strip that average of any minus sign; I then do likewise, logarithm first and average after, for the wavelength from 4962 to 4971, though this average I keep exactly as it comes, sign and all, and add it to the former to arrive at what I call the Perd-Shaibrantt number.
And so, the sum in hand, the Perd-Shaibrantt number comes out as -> 2.02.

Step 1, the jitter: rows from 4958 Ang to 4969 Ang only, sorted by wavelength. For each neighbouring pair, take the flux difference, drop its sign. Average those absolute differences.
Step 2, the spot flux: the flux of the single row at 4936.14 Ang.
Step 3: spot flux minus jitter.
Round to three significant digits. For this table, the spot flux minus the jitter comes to 10.5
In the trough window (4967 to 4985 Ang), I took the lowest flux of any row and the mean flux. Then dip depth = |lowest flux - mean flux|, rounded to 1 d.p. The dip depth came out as 1.4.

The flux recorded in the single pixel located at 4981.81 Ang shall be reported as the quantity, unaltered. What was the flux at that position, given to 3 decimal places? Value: 12.120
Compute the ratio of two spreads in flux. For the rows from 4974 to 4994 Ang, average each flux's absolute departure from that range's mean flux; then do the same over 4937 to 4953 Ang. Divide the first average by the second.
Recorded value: 1.3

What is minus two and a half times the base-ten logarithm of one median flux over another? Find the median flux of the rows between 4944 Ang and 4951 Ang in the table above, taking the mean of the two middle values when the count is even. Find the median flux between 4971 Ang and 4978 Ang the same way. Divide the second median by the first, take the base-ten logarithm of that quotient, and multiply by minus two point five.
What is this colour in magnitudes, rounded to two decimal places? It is 0.14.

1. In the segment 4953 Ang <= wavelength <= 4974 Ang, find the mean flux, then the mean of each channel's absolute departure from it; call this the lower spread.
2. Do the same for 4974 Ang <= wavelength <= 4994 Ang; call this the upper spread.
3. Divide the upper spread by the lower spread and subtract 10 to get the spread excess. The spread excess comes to -8.7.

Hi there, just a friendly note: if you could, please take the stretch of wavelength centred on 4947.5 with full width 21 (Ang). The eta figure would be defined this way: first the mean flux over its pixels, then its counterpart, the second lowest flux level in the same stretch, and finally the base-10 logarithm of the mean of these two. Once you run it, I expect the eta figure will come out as 1.02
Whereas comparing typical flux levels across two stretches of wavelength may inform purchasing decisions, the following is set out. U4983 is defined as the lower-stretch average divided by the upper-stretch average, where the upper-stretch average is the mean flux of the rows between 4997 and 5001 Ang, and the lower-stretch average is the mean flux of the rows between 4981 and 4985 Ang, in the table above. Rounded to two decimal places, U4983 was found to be 1.34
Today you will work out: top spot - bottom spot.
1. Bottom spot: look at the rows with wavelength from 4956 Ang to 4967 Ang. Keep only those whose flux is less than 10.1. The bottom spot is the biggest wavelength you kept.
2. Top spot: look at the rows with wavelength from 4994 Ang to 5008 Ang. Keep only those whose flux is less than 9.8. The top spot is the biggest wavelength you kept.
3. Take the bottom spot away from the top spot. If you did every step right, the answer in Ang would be 39.0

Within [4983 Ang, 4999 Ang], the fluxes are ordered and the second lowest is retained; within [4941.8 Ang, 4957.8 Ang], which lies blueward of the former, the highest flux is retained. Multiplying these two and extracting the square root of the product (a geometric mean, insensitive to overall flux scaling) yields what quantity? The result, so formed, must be 10.5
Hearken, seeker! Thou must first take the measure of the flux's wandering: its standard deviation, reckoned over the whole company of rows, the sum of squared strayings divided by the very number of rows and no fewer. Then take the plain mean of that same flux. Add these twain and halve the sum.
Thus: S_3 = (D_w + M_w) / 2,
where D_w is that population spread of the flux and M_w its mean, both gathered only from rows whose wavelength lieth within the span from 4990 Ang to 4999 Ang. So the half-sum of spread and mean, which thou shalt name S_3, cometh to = 5.7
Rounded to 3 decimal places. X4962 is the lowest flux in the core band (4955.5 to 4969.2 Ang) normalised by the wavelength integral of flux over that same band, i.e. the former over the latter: 0.067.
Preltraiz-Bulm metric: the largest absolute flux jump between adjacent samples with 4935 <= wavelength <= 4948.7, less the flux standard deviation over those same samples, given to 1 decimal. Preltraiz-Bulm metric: 0.7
